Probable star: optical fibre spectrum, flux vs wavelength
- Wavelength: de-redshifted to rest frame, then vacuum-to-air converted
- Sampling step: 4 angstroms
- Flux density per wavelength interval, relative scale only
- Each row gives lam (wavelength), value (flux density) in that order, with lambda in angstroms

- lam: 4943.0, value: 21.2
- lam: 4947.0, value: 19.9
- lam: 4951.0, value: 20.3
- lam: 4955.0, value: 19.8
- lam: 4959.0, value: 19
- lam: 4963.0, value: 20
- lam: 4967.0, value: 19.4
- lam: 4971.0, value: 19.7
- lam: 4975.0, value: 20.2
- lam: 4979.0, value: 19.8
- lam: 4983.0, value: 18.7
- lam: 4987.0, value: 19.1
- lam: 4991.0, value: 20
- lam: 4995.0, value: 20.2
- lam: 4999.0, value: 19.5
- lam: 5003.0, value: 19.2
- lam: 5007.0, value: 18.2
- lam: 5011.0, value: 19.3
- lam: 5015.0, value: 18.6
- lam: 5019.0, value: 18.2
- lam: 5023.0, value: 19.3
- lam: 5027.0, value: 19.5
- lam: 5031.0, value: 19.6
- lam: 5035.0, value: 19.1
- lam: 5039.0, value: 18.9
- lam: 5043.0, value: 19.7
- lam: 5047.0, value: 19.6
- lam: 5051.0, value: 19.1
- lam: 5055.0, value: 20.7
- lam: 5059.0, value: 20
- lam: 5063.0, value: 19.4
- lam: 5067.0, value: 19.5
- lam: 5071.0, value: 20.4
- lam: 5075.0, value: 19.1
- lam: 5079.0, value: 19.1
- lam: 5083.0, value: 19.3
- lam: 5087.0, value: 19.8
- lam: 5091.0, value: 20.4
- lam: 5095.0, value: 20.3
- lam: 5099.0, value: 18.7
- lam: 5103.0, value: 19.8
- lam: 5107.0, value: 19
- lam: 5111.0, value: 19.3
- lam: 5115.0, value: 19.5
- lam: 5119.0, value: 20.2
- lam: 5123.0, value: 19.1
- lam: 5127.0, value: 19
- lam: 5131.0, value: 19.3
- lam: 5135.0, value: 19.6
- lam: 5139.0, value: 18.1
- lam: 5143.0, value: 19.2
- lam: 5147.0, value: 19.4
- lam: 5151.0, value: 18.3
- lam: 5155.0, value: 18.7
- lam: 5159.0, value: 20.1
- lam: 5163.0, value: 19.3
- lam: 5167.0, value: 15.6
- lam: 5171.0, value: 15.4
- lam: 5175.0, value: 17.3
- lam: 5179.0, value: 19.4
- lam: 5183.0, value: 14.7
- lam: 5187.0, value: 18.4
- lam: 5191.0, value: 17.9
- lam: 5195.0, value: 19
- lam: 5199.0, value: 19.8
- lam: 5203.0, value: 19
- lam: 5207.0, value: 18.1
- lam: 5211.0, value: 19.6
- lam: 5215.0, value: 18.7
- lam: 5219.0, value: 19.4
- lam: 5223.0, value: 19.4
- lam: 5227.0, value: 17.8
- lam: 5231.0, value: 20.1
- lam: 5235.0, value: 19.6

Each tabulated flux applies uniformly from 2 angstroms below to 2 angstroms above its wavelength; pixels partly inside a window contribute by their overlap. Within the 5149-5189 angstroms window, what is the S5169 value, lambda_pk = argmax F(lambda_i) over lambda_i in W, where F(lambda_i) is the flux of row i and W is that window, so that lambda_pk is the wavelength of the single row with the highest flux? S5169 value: 5159.0 angstroms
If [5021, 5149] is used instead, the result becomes 5055.0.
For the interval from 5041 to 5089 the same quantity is 5055.0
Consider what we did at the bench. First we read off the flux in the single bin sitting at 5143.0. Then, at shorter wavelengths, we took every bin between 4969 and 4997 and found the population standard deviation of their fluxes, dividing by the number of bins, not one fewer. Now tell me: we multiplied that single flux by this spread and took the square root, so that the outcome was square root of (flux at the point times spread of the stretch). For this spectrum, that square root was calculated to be 3.2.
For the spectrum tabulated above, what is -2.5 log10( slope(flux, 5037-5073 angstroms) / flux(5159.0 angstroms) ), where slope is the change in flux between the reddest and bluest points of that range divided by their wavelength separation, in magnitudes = 6.6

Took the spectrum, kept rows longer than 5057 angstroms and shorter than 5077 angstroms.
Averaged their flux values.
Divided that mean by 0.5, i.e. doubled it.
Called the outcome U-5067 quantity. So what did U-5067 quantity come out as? 39.4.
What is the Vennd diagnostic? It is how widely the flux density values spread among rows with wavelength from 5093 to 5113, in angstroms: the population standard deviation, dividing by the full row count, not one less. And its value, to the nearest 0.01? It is 0.57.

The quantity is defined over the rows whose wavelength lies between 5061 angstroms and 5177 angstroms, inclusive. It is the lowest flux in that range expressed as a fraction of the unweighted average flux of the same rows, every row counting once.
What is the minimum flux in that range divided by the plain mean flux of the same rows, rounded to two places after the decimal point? 0.81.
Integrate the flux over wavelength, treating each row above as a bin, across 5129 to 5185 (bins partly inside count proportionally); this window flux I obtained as 1018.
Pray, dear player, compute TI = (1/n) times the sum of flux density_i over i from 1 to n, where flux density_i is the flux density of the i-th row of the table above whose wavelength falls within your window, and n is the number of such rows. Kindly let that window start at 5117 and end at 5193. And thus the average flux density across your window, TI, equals 18.4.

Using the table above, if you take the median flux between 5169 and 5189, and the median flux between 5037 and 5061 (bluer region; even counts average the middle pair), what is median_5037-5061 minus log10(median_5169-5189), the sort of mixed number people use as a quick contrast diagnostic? 18.4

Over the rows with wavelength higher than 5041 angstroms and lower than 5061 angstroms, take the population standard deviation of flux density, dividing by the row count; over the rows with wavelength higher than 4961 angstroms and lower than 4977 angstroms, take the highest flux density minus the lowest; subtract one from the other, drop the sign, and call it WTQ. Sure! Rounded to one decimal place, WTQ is 0.3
